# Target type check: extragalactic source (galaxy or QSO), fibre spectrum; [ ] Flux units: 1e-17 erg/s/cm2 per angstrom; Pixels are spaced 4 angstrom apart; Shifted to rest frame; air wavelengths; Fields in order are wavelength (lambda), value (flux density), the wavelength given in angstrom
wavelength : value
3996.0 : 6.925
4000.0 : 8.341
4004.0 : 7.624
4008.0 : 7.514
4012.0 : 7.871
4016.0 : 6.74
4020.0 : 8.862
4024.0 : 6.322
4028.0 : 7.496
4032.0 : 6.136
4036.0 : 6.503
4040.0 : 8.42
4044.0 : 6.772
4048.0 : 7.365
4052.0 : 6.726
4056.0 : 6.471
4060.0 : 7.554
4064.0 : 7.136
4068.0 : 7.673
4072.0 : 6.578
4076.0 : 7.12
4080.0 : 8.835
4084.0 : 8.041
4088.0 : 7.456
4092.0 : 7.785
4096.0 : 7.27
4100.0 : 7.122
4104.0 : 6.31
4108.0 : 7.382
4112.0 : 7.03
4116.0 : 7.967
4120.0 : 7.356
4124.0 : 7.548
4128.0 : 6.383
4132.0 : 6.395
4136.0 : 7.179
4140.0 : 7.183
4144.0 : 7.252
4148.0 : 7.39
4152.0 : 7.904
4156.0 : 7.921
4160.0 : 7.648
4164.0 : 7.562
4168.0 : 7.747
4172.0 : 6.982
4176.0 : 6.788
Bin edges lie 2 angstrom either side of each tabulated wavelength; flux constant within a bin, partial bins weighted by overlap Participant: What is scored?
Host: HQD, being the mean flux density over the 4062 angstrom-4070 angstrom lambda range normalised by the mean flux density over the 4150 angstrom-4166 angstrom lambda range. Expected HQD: 0.95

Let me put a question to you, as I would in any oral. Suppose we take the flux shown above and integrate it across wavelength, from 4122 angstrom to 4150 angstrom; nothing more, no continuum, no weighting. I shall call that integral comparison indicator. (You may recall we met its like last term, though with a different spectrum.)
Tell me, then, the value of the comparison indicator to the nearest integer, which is 197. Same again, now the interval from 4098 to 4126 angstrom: 203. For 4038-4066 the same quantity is 202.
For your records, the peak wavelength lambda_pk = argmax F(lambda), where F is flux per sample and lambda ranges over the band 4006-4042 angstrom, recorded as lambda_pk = 4020.0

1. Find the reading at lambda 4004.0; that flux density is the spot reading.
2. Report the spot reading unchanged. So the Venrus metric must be 7.624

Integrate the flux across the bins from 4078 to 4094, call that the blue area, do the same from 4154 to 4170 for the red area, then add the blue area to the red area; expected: 252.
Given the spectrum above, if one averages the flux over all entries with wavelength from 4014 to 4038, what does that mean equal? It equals 7.01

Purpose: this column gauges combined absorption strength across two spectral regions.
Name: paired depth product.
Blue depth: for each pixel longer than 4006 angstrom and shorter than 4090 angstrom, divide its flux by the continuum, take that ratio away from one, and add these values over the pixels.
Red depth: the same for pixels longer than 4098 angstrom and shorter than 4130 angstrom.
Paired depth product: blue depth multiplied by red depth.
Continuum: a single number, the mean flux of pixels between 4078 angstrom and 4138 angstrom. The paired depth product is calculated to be 0.015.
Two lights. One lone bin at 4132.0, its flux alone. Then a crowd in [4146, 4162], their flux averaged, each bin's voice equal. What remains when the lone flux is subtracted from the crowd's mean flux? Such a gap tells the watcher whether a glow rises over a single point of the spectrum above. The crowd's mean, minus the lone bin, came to 1.3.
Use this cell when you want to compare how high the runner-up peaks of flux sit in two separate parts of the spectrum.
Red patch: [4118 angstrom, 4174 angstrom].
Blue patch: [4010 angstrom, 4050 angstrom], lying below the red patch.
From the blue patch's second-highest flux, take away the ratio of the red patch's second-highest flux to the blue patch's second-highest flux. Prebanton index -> 7.5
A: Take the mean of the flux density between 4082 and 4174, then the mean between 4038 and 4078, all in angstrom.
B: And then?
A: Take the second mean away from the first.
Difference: 0.16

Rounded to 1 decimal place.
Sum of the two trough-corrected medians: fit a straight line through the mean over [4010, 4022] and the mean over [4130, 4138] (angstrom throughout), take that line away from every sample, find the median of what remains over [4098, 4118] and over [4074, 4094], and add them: 0.7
